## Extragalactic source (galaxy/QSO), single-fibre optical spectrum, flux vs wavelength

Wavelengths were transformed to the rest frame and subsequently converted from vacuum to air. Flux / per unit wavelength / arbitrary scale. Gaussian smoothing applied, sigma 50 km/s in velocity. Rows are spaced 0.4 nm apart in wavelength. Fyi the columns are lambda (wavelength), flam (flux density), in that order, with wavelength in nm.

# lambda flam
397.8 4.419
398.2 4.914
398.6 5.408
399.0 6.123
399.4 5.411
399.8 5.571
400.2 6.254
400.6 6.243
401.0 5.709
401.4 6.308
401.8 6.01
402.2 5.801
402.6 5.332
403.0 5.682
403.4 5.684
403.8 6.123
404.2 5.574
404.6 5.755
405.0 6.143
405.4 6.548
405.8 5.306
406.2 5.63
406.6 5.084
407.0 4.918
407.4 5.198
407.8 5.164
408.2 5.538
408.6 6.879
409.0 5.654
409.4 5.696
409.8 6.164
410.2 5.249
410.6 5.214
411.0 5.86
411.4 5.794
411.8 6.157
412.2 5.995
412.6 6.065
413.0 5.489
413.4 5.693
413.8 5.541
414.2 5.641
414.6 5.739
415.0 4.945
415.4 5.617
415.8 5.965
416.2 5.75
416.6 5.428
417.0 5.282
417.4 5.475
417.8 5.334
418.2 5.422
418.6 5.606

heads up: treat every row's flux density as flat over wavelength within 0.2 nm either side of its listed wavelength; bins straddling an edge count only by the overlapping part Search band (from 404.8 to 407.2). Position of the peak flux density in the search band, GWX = 405.4 nm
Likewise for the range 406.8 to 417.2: 408.6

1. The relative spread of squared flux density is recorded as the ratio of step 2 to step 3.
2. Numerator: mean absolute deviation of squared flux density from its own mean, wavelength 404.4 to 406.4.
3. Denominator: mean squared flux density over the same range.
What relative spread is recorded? 0.129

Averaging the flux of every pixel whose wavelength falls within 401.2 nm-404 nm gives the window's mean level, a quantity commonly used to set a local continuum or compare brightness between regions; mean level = 5.85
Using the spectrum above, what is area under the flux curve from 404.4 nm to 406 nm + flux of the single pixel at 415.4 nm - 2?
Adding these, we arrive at 13.1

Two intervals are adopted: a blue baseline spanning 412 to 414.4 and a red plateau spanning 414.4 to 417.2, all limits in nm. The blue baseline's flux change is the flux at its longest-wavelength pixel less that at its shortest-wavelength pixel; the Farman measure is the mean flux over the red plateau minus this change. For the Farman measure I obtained 5.9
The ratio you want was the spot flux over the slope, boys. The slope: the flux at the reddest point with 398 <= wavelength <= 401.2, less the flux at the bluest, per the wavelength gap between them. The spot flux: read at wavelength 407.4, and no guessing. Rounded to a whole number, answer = 18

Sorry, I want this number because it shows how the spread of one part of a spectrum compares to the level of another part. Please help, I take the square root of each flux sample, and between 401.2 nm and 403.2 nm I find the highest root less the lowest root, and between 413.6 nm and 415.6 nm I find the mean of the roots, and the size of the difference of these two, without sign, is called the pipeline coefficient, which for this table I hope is 2.14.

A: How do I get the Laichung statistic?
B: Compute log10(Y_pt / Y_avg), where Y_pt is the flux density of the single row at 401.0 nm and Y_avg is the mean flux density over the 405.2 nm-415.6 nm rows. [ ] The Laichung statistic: 0.005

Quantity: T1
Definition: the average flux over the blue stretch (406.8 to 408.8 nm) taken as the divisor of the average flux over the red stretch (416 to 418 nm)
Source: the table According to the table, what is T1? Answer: 0.98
